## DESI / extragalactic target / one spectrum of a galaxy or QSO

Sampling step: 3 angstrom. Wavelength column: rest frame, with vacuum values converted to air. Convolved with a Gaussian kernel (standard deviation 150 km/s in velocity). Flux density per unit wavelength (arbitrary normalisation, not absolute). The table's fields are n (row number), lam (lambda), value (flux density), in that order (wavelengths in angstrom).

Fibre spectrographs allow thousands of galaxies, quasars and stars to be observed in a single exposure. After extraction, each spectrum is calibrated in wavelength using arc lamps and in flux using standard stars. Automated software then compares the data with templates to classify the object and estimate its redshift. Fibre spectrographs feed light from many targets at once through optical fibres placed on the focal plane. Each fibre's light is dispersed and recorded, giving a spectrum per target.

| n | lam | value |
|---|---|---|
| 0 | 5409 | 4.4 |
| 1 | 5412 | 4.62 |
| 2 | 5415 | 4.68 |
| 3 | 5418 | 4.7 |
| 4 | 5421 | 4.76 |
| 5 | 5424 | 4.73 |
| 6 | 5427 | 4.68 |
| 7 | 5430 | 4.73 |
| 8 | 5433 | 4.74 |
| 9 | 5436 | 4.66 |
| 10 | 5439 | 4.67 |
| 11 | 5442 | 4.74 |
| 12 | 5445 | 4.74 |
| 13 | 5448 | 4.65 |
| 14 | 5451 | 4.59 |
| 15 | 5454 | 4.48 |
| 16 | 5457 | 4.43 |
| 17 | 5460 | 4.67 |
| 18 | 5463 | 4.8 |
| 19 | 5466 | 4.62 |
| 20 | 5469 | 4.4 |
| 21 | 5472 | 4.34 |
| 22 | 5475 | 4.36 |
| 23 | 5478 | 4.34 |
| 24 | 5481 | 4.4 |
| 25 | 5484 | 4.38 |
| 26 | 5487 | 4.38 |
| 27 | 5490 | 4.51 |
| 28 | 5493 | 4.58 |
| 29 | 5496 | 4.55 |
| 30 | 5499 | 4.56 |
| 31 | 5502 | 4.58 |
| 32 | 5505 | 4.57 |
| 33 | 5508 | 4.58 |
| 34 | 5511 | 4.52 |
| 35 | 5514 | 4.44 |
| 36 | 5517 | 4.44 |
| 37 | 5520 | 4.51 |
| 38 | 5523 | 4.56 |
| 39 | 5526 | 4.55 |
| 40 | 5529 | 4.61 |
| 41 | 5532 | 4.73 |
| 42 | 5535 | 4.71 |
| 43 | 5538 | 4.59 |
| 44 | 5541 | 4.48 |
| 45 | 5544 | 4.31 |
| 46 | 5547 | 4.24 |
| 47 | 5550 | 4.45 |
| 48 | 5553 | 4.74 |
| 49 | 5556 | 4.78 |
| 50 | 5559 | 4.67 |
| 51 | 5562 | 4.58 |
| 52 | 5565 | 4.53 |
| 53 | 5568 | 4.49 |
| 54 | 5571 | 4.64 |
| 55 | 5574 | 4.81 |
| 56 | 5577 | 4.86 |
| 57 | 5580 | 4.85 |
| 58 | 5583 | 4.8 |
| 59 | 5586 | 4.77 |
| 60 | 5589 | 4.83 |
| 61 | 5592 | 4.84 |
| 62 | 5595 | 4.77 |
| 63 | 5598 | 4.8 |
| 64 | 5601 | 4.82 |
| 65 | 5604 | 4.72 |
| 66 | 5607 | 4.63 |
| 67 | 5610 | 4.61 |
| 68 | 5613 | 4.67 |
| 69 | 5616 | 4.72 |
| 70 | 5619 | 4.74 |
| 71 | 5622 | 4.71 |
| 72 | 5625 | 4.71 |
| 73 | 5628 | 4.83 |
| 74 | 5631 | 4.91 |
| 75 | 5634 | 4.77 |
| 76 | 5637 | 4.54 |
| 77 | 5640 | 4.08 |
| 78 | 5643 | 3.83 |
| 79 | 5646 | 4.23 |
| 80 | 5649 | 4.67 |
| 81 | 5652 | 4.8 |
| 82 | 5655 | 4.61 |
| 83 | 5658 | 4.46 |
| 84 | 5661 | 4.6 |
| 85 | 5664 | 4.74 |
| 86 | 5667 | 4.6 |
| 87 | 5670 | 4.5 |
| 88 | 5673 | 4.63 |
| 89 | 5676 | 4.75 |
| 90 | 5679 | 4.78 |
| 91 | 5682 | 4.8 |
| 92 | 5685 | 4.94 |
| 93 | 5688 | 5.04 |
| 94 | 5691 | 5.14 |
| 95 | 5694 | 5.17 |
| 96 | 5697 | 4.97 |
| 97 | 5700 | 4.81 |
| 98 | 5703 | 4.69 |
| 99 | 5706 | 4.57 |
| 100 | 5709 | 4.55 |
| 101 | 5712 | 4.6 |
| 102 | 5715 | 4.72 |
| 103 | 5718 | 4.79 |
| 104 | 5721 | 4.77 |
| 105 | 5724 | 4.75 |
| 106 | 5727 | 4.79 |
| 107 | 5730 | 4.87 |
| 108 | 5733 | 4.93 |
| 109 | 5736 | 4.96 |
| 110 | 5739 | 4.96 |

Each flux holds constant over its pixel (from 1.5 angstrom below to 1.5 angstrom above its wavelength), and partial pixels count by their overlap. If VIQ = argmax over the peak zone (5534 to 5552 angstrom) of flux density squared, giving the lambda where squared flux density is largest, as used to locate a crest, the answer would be 5535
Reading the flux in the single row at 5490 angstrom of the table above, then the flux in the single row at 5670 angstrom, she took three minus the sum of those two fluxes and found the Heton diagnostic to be -6.0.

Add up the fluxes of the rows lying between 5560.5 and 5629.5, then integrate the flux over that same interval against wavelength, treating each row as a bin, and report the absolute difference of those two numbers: 217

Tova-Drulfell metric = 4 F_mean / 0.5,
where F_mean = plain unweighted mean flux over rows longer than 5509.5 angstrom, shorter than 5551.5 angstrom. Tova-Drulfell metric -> 36.1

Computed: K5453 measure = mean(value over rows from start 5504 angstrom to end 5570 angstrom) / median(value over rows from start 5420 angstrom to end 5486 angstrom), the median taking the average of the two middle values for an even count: 0.98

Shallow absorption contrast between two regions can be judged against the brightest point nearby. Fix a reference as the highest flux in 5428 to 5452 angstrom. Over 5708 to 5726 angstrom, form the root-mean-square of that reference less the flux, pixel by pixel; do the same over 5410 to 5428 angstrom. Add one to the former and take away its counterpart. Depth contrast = 1.04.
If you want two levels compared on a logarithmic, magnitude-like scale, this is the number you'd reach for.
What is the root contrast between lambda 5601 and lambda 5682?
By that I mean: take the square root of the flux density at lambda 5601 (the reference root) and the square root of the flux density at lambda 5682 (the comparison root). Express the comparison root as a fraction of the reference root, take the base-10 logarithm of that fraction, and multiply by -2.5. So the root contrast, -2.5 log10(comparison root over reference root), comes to 0.00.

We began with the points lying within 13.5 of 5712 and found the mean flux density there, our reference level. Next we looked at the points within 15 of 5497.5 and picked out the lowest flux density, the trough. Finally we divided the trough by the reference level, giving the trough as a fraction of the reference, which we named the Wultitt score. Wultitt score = 0.933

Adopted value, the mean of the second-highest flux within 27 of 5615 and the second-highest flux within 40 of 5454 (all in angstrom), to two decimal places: 4.80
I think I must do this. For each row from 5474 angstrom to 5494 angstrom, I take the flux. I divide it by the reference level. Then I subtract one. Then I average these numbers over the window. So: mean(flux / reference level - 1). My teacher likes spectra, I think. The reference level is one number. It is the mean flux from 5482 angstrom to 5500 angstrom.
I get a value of -0.016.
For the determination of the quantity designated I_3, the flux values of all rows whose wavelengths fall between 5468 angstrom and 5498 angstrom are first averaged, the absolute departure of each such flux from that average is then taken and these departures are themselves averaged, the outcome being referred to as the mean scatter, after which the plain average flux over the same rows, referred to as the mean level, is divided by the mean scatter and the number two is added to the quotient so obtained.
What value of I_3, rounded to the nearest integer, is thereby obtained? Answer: 62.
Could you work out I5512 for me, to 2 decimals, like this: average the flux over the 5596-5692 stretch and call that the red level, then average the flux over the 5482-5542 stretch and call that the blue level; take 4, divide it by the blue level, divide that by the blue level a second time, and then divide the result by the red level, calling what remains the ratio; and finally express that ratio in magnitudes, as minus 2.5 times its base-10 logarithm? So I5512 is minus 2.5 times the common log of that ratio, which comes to 3.45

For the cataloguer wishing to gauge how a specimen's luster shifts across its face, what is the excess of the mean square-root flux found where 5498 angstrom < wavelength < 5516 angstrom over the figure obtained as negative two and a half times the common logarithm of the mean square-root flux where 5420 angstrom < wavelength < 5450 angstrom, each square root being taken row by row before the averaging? 2.97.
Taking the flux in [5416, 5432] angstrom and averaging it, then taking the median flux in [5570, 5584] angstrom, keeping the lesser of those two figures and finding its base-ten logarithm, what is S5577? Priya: 0.6739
